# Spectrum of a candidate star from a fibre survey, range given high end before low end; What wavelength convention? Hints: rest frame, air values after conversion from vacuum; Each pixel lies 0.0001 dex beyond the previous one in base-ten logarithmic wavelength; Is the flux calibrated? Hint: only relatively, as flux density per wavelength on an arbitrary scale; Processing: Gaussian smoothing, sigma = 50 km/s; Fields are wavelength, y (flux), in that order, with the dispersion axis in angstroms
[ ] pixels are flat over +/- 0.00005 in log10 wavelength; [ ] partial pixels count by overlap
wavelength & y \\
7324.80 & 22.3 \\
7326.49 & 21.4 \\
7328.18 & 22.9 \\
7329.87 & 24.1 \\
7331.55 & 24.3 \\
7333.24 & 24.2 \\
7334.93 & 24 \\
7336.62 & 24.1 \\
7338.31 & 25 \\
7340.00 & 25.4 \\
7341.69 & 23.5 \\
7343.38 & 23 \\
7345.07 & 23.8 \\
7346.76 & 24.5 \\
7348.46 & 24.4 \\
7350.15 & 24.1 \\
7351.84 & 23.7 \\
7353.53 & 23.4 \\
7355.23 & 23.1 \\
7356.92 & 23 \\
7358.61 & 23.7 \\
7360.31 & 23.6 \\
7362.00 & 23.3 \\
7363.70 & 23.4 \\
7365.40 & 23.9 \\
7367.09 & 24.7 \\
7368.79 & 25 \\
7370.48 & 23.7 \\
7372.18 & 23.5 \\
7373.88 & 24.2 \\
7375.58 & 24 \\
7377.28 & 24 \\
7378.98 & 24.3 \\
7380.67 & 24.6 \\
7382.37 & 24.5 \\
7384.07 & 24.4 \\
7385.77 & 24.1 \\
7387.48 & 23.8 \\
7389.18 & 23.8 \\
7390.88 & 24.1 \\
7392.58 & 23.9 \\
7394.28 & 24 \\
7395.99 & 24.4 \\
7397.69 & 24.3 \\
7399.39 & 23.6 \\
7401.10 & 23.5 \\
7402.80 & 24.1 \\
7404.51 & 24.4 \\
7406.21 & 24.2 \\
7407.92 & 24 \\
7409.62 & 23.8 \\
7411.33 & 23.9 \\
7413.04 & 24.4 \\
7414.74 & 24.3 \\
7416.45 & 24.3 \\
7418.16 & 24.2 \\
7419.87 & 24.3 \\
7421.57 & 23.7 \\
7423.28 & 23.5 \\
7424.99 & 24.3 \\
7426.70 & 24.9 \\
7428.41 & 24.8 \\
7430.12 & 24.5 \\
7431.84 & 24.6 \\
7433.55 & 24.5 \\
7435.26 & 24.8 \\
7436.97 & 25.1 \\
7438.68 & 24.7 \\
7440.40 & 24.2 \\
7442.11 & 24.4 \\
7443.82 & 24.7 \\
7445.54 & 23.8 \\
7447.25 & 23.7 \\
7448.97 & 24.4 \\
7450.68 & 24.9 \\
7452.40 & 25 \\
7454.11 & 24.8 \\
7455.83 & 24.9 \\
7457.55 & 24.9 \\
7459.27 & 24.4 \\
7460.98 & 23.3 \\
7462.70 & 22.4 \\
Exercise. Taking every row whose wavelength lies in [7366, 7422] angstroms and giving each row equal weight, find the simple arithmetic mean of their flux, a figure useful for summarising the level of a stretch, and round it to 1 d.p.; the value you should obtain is 24.1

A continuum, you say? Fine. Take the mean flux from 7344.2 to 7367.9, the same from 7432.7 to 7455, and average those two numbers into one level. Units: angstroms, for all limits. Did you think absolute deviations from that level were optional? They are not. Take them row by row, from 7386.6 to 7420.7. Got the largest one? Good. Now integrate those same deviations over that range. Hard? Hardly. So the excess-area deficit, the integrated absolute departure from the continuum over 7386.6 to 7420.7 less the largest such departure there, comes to 7.2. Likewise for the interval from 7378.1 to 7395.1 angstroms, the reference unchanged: 3.6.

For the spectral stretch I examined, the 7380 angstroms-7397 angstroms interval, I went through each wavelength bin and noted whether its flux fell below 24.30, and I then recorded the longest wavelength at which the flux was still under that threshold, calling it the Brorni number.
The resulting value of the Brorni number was 7394.28 angstroms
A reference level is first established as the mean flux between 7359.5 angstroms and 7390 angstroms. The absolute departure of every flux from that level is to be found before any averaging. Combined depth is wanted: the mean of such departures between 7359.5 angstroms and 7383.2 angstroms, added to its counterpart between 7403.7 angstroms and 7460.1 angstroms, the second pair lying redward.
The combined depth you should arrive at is 0.90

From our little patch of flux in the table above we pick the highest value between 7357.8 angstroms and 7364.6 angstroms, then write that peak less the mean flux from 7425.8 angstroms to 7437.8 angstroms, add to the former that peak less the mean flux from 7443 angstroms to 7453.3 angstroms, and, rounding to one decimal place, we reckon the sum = -1.8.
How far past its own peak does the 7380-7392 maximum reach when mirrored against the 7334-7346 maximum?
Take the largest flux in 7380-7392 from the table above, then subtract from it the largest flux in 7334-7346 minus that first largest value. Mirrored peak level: 23.8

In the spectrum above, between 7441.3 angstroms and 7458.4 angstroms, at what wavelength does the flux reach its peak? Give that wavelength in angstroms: 7452.40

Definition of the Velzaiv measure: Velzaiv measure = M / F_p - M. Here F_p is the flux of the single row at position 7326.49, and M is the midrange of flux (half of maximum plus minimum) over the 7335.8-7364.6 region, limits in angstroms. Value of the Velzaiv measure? -23.1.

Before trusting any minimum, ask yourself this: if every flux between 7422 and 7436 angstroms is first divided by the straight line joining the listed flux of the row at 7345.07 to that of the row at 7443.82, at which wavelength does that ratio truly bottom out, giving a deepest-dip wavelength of 7423.28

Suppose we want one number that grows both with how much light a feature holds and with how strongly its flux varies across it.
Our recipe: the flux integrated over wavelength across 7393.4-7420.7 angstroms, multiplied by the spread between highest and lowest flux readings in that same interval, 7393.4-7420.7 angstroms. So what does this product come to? 592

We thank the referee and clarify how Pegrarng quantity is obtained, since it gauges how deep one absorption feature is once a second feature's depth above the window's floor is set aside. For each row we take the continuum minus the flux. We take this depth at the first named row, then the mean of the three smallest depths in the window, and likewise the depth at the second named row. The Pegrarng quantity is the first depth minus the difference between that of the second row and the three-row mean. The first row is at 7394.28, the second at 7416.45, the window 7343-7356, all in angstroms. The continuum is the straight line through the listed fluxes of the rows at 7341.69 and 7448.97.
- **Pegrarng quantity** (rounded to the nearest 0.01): -0.66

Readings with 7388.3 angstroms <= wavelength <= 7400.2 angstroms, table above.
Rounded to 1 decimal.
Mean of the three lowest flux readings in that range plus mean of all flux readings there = 47.8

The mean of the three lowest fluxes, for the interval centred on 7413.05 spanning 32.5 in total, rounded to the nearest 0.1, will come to 23.5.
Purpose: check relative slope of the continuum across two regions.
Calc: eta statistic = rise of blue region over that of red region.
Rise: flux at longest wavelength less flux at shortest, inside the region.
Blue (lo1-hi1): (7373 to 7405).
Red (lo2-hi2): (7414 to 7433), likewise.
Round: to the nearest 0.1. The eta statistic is 0.7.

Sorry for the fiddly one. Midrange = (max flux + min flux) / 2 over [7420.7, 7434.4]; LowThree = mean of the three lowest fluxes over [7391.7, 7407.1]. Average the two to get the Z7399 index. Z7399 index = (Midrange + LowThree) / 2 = 23.9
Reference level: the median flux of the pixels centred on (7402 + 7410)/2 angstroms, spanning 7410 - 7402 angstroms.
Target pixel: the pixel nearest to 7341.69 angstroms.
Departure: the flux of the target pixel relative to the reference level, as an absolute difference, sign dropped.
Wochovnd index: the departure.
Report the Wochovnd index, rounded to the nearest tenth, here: 0.6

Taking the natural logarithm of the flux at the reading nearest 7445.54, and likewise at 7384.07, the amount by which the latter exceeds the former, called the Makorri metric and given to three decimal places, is 0.025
